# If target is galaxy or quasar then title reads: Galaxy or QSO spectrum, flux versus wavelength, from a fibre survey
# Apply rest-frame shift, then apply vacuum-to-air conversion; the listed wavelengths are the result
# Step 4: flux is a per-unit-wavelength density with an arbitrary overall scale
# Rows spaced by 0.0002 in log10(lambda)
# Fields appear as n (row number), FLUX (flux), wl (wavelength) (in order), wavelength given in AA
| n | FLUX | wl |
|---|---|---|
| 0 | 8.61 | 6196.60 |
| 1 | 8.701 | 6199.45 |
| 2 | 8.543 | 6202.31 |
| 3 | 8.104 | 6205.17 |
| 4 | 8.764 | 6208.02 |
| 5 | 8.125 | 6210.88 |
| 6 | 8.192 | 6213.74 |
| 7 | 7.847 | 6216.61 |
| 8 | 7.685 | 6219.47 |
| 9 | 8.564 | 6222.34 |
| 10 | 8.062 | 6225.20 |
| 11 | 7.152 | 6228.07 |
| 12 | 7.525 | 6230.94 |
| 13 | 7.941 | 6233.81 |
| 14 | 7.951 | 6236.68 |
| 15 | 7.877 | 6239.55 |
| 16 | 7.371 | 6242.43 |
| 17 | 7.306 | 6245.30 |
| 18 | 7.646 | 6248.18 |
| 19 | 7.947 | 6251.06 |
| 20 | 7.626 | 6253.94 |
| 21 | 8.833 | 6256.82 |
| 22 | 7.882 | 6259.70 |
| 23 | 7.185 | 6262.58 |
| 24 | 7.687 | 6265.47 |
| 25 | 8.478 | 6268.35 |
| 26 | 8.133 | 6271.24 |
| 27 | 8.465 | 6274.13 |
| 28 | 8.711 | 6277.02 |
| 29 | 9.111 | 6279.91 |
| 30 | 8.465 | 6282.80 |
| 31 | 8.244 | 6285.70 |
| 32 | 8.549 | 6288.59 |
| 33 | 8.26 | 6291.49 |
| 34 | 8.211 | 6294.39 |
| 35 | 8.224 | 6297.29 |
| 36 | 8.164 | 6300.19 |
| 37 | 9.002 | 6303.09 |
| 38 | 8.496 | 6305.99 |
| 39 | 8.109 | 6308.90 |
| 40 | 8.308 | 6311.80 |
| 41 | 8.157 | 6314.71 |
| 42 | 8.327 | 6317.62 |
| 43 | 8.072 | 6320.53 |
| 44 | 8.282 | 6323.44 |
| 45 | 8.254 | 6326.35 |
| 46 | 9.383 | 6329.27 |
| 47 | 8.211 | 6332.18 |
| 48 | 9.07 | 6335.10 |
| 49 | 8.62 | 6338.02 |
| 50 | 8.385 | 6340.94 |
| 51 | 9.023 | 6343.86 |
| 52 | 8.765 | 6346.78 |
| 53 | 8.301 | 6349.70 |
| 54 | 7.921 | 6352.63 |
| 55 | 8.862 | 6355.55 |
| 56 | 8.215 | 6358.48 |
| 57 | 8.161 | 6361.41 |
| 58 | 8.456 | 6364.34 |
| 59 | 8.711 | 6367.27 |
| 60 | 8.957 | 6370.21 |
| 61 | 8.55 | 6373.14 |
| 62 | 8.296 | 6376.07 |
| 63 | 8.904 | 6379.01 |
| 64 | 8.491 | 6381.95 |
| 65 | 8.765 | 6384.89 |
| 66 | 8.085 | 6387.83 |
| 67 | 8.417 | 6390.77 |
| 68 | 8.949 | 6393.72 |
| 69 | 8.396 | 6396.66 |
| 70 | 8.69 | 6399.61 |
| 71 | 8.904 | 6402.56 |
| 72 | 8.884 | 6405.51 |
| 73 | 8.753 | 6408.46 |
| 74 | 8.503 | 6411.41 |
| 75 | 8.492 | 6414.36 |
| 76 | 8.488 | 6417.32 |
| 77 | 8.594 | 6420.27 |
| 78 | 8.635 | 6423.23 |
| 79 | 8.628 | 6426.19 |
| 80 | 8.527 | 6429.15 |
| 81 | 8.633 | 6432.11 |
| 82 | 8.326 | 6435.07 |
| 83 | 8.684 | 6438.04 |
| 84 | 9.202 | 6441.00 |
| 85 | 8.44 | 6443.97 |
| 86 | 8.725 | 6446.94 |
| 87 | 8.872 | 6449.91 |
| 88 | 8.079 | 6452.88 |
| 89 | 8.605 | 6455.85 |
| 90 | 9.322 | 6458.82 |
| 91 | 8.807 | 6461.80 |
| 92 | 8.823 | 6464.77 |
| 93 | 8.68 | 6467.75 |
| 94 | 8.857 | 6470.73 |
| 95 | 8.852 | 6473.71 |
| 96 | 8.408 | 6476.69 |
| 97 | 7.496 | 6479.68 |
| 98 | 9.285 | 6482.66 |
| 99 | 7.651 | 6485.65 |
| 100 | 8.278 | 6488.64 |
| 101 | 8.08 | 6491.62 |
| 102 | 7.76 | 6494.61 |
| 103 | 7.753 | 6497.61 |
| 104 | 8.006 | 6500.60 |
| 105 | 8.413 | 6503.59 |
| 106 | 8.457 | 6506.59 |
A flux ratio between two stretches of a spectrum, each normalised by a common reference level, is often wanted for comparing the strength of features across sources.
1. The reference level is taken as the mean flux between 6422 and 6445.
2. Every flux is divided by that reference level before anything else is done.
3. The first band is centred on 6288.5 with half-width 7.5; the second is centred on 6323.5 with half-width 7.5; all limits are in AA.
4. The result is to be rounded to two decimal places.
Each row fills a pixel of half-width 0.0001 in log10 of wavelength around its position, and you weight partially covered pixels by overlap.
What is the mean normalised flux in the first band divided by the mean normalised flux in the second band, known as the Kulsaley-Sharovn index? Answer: 0.99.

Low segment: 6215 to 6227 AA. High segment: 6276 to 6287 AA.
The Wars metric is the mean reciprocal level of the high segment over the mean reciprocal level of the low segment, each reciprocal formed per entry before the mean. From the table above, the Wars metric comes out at 0.93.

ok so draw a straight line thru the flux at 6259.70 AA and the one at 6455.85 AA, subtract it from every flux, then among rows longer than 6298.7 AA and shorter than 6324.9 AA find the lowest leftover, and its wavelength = 6320.53 AA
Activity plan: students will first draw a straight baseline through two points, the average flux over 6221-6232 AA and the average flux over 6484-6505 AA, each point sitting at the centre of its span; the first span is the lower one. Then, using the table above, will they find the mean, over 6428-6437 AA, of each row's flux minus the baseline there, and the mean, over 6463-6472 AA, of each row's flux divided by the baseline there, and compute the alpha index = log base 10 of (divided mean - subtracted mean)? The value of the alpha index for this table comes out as -0.25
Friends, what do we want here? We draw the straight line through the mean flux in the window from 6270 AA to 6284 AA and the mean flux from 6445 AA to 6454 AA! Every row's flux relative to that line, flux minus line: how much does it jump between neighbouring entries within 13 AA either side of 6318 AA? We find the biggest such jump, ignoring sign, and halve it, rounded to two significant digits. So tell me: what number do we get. 0.56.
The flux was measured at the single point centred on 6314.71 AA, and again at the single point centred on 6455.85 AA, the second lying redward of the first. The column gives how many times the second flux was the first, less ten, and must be -8.95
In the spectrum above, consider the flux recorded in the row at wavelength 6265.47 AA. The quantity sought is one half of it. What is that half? 3.84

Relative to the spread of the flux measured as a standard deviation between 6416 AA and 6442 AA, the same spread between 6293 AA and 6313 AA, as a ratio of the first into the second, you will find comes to 1.3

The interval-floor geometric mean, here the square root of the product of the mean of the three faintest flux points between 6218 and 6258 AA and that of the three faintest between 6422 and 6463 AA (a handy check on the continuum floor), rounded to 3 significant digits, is 7.76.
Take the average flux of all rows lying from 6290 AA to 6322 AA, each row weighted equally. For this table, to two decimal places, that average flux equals 8.30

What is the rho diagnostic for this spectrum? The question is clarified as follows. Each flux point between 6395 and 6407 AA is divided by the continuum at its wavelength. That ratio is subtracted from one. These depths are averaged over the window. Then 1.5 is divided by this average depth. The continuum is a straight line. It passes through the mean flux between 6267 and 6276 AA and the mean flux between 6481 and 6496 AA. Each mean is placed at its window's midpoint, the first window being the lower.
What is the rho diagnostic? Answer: -27.7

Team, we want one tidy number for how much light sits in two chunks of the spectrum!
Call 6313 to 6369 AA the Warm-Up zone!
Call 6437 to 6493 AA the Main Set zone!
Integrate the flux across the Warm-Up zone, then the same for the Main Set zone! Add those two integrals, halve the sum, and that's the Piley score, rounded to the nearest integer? 478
